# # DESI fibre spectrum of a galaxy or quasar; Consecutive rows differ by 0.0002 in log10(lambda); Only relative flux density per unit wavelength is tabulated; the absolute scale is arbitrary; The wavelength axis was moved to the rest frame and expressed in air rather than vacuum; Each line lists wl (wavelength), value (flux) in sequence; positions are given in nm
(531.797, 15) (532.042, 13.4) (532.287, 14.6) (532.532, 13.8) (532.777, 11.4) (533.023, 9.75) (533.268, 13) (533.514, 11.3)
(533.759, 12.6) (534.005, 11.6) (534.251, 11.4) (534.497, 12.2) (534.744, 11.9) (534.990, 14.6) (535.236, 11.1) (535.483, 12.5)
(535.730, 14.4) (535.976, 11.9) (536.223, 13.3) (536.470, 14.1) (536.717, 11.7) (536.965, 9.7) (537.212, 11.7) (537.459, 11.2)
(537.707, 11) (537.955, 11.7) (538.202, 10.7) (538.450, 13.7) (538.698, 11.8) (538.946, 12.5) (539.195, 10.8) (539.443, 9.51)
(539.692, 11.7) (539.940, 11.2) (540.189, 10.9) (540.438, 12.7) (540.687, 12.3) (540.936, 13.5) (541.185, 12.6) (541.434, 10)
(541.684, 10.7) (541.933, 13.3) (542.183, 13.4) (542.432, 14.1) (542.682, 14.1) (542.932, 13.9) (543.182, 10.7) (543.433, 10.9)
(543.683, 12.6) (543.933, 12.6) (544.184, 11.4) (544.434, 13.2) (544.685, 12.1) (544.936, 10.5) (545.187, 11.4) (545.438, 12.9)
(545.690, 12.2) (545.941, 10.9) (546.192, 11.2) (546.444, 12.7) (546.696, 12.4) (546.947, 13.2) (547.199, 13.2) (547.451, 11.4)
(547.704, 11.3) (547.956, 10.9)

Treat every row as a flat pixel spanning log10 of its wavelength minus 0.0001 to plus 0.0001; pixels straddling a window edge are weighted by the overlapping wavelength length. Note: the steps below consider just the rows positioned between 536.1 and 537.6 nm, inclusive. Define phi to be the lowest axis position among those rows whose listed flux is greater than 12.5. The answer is 536.223 nm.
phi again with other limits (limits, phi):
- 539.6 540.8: 540.438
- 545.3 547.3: 545.438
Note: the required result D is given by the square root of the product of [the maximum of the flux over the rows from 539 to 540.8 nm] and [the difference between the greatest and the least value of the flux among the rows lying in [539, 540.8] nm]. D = 6.4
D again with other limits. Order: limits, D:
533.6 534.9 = 3.9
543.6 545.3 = 6.0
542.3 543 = 1.7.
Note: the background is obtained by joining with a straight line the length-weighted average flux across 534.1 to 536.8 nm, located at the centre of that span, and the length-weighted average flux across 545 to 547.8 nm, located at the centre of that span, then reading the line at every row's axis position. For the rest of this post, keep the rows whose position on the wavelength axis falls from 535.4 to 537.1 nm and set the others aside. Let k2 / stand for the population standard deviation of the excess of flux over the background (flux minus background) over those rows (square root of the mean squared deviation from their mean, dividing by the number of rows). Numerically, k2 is 1.48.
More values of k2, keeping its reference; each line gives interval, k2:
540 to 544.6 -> 1.28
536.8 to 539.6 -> 1.14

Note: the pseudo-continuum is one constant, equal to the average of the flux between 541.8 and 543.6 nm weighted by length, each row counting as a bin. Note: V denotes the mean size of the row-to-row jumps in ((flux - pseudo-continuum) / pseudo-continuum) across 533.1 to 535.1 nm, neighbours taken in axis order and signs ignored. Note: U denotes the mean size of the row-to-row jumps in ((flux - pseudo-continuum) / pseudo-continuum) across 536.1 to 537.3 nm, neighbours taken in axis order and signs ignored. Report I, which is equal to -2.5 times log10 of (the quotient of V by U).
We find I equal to 0.5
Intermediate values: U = 0.140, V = 0.09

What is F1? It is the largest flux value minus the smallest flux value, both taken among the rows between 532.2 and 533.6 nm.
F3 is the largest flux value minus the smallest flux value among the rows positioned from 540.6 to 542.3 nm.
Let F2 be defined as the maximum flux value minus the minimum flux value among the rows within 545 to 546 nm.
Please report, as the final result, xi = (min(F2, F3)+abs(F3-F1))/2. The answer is 1.7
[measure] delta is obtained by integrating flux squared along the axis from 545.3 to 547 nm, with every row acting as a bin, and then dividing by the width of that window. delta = 149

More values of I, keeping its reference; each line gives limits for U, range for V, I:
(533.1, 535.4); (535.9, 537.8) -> 0.1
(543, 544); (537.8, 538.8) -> -1.2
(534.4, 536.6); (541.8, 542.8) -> 2.1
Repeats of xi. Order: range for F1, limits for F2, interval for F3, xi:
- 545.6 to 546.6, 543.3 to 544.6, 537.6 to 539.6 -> 2.3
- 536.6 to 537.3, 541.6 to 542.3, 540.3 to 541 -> 1.0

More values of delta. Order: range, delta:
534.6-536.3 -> 165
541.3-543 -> 165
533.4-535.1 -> 150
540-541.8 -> 140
